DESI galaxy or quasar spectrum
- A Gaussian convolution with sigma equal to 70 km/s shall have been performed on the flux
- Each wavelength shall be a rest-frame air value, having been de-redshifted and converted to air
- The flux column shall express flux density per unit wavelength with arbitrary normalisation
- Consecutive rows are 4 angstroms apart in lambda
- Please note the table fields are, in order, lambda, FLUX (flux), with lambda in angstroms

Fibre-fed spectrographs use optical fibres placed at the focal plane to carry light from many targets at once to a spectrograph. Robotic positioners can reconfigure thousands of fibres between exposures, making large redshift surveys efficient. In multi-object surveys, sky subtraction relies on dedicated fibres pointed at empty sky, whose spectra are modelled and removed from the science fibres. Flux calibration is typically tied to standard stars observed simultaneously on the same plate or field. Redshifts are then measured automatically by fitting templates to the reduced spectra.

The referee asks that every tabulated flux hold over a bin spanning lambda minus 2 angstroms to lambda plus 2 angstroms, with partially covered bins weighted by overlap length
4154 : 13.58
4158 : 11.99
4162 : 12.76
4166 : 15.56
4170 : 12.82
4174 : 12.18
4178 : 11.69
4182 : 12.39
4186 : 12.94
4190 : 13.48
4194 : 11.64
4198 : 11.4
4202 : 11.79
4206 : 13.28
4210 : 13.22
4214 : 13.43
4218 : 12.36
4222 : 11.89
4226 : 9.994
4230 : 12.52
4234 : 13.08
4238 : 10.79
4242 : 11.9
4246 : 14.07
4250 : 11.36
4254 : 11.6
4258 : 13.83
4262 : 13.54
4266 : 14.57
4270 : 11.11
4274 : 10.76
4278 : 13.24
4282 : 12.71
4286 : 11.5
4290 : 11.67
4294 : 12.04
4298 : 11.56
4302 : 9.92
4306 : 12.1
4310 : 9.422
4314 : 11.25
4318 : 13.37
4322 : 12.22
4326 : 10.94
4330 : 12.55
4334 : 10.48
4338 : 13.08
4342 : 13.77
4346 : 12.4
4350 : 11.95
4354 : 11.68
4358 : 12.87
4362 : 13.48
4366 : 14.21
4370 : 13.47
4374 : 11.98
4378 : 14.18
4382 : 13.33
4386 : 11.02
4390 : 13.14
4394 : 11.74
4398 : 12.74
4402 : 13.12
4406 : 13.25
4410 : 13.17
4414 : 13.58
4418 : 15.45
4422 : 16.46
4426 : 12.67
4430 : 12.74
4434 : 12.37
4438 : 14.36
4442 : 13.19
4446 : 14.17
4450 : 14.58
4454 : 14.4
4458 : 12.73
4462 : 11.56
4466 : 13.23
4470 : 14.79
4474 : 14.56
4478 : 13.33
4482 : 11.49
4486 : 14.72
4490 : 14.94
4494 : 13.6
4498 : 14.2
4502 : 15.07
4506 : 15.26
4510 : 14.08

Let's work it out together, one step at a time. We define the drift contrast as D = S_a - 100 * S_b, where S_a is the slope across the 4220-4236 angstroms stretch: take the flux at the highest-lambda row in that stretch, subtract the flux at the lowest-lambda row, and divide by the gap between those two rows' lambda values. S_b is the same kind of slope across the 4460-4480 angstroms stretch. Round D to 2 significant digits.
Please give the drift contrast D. -11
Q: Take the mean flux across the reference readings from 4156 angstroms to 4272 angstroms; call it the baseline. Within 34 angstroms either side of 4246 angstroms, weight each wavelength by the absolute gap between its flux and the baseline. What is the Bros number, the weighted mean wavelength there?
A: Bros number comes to 4249.6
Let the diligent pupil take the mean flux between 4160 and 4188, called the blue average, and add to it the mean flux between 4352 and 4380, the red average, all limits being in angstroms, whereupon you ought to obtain 26.0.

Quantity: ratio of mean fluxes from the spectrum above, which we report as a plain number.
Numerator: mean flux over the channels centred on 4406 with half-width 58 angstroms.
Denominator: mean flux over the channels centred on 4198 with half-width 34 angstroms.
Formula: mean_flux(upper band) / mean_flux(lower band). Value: 1.058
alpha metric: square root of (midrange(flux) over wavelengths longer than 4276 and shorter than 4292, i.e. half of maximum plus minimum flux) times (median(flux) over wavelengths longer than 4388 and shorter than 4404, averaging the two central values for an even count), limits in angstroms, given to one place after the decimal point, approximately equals 12.6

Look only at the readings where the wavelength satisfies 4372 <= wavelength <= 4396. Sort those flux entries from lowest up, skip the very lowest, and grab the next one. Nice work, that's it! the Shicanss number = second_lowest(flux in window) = 11.74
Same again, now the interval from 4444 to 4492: 11.56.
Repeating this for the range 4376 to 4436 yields 11.74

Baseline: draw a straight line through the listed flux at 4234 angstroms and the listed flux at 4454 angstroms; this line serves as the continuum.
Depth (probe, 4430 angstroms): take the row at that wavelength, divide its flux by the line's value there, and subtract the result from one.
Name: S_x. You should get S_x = 0.11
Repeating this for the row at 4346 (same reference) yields 0.10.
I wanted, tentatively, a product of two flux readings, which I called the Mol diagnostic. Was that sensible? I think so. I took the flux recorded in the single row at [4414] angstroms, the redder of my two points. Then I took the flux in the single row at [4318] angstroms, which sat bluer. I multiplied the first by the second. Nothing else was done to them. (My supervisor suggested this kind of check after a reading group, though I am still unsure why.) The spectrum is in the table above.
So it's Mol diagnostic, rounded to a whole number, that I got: 182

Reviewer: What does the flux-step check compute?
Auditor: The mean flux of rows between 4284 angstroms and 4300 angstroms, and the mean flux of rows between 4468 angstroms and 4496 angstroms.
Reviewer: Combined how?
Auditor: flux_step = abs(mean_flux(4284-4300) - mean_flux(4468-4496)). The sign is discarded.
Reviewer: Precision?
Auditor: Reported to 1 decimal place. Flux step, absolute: 2.2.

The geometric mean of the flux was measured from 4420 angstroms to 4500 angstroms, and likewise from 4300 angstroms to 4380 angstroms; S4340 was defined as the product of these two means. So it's 166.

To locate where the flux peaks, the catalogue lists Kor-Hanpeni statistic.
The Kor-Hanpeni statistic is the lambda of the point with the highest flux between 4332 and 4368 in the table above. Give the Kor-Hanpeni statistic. 4366 angstroms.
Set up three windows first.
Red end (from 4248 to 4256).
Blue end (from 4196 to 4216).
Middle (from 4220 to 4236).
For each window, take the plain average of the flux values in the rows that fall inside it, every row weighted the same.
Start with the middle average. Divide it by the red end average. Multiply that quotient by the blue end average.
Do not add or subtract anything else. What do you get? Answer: 13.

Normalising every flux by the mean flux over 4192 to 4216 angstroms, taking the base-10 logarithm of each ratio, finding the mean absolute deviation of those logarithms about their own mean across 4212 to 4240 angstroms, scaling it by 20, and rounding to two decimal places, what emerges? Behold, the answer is 0.71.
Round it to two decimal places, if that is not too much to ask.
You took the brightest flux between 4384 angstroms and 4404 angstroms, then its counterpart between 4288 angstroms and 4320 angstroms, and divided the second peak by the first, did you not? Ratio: 1.02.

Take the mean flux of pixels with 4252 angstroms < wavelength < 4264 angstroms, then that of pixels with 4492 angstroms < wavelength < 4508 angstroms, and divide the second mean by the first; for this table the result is 1.12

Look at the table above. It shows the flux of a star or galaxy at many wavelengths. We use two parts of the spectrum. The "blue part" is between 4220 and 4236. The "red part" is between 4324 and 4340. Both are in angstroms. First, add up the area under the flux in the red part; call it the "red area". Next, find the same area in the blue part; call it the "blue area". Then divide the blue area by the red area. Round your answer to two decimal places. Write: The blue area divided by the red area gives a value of 1.01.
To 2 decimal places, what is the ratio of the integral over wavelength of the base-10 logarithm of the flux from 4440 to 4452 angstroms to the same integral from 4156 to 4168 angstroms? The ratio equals 1.02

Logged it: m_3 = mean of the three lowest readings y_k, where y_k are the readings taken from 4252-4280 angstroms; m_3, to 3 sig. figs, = 11.2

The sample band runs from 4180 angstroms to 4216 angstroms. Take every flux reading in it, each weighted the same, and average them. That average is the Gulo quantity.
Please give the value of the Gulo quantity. 12.6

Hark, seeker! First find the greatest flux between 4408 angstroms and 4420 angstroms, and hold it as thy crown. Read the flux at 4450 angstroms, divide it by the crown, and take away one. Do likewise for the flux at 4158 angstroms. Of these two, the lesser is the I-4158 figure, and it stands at -0.22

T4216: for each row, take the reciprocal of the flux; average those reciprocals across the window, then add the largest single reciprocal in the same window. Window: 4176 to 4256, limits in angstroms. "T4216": 0.1823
